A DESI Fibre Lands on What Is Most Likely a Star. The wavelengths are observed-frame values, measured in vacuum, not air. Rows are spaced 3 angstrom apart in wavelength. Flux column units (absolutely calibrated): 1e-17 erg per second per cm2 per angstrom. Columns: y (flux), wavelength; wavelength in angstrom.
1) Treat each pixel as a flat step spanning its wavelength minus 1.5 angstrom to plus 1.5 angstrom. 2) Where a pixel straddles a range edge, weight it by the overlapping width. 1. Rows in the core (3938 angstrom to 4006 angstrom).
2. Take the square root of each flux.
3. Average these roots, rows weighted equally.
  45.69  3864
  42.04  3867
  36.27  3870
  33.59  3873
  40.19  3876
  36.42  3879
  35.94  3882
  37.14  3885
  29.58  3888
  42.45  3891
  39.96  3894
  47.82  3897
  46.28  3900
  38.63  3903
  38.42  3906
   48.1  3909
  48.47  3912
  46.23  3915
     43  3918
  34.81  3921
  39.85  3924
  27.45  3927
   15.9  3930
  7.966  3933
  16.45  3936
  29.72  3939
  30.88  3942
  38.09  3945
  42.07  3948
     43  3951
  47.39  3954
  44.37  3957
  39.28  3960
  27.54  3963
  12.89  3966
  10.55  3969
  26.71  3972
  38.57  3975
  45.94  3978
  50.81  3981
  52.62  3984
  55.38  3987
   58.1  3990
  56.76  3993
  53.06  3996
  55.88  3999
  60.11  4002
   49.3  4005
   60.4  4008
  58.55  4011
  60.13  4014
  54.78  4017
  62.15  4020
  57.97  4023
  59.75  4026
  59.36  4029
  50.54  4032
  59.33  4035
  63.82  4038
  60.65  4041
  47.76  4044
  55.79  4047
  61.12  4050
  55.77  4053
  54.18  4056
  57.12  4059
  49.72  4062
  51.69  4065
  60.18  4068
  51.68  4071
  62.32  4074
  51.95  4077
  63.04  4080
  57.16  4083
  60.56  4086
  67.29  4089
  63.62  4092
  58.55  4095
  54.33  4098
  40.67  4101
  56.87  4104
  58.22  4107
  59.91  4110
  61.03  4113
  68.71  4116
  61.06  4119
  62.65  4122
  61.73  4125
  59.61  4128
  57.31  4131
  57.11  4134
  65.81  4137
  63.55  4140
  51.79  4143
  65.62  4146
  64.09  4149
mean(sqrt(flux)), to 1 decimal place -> 6.4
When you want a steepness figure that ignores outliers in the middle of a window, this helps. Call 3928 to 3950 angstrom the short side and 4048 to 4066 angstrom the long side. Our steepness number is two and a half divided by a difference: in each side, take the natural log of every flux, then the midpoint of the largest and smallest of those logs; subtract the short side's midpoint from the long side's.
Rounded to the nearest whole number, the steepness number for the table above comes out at 2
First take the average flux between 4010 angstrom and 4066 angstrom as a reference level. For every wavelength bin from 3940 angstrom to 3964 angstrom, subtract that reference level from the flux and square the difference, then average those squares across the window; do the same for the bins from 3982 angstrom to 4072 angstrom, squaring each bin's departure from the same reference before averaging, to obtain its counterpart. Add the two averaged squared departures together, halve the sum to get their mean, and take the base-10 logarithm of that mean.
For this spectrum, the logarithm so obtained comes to 2.27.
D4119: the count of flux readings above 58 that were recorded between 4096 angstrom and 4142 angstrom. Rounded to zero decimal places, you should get 10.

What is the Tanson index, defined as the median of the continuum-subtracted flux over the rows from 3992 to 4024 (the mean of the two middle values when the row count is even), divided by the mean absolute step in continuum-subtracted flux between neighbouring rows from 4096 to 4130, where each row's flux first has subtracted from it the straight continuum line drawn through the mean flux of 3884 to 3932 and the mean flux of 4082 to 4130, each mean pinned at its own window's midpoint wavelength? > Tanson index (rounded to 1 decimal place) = 1.7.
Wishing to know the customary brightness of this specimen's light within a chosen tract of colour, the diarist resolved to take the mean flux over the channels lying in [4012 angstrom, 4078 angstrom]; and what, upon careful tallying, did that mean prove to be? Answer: 57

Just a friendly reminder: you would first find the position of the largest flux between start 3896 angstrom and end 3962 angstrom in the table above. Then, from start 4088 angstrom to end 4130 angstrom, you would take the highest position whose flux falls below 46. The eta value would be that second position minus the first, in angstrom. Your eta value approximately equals 189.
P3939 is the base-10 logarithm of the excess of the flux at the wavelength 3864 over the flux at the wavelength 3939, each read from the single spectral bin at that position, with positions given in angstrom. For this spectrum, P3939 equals 1.2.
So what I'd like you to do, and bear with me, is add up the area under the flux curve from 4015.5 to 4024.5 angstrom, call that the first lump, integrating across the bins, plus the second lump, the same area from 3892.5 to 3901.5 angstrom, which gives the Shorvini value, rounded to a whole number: 927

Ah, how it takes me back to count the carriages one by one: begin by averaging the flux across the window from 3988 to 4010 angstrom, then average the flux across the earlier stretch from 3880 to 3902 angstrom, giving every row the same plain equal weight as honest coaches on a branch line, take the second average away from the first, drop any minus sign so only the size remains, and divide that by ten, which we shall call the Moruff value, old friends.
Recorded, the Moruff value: 1.6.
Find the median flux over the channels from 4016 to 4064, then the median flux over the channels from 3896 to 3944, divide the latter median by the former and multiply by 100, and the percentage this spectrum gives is 67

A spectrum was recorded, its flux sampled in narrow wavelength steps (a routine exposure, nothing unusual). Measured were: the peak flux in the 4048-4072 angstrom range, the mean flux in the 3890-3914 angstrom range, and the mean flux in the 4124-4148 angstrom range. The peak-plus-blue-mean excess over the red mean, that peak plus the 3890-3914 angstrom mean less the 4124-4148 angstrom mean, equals 45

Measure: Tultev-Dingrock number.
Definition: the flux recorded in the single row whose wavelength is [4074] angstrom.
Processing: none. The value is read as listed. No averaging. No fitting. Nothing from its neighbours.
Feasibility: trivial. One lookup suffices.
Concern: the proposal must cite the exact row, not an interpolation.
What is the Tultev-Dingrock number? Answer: 62.32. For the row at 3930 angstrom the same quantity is 15.9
